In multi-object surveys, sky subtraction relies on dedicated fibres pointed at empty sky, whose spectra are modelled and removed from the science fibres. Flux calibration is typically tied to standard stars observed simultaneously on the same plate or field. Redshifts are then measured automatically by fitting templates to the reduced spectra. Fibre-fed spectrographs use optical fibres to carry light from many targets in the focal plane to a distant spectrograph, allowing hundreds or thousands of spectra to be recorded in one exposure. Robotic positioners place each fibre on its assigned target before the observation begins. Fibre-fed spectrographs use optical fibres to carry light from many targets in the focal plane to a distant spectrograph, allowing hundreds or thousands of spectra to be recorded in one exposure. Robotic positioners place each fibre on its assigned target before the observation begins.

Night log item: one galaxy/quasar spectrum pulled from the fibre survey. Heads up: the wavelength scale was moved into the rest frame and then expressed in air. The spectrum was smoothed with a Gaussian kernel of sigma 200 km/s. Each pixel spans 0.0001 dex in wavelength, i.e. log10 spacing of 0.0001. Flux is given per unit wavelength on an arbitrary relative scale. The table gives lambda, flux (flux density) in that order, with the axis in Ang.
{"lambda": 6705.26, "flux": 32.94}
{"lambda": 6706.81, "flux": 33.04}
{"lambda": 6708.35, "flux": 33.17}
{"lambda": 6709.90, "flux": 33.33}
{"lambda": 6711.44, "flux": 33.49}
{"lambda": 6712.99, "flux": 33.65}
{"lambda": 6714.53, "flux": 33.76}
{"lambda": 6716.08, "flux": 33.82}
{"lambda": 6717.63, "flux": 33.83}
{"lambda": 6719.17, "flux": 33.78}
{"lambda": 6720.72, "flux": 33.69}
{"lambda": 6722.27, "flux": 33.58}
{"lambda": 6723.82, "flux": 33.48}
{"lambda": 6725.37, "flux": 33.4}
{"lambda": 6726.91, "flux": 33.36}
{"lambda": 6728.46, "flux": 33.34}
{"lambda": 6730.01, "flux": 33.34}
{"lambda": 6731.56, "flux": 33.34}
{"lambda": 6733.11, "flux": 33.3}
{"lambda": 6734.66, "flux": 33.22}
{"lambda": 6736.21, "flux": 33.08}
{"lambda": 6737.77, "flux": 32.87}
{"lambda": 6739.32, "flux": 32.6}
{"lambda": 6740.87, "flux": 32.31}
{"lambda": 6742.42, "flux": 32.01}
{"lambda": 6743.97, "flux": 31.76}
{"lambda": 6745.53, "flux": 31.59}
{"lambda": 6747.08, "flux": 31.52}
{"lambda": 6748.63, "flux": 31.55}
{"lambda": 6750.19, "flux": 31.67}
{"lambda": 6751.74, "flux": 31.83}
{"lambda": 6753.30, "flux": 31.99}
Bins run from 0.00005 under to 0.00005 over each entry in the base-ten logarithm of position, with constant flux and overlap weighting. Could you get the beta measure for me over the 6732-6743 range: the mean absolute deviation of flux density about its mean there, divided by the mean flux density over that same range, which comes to 0.012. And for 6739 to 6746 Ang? 0.010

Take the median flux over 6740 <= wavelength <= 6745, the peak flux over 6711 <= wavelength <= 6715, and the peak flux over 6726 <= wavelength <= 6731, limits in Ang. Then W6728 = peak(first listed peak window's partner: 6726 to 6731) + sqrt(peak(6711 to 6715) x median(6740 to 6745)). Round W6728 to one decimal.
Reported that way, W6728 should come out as 66.2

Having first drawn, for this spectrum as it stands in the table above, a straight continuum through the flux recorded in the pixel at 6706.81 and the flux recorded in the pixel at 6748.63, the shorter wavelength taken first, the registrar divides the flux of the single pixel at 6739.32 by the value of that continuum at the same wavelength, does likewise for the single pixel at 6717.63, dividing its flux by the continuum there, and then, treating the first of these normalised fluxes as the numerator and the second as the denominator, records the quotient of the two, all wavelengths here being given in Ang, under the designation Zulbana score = 0.987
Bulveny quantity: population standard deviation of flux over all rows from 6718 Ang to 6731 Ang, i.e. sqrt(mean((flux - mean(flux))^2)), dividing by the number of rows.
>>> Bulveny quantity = 0.159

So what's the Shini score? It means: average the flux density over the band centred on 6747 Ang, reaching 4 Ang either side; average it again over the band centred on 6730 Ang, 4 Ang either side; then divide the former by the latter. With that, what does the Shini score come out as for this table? 0.95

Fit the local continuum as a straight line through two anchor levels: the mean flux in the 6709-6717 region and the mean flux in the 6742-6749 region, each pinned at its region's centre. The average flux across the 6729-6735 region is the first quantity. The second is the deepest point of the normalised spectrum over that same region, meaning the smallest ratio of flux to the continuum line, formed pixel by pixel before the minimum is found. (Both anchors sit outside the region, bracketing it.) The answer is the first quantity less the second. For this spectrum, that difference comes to 32.3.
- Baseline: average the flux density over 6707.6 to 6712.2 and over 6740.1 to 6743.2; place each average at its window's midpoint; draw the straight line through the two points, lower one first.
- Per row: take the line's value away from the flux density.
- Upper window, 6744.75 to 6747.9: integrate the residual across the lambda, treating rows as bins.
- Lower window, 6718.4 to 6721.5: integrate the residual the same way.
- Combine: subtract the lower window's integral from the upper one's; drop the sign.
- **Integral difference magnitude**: 4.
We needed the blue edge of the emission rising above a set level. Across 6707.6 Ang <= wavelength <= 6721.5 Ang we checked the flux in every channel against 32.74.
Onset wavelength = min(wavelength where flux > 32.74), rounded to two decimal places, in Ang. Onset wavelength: 6708.35 Ang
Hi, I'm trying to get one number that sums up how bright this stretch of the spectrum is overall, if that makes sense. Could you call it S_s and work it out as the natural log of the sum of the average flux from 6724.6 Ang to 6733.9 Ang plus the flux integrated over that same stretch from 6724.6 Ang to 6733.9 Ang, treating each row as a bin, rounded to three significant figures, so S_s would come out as 5.84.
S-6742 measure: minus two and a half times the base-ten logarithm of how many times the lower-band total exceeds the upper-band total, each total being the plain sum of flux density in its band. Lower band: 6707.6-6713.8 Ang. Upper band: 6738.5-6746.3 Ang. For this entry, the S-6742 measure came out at 0.2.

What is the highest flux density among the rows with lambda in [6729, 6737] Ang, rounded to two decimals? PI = 33.34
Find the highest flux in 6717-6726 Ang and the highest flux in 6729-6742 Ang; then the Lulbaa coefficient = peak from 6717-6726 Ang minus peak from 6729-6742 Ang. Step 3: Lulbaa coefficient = 0.49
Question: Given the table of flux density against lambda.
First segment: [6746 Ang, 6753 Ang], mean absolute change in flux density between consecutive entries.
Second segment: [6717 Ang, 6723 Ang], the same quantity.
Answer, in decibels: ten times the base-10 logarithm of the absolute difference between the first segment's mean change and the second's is -17.0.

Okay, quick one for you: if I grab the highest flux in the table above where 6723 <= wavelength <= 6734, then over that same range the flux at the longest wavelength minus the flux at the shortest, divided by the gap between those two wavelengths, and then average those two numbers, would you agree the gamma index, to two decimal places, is 16.73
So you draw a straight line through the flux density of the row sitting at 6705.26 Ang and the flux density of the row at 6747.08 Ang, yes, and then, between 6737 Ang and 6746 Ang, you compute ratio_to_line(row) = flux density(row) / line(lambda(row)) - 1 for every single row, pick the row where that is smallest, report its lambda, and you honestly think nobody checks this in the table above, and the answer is 6745.53 Ang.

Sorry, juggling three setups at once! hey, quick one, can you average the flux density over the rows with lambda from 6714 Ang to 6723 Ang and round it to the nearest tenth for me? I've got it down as 33.7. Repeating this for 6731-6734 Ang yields 33.3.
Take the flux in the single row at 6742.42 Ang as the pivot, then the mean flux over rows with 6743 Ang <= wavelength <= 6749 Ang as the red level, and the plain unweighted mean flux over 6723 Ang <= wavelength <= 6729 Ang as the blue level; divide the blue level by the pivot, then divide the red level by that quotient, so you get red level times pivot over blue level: 30.3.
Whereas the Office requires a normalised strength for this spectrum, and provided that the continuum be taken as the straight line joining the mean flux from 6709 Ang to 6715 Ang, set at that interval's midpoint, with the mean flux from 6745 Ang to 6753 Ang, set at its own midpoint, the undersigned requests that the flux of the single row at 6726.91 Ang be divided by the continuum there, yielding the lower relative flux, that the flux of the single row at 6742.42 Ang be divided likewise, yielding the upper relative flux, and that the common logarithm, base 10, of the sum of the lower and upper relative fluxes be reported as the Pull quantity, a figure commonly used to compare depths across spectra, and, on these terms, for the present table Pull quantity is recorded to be 0.305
